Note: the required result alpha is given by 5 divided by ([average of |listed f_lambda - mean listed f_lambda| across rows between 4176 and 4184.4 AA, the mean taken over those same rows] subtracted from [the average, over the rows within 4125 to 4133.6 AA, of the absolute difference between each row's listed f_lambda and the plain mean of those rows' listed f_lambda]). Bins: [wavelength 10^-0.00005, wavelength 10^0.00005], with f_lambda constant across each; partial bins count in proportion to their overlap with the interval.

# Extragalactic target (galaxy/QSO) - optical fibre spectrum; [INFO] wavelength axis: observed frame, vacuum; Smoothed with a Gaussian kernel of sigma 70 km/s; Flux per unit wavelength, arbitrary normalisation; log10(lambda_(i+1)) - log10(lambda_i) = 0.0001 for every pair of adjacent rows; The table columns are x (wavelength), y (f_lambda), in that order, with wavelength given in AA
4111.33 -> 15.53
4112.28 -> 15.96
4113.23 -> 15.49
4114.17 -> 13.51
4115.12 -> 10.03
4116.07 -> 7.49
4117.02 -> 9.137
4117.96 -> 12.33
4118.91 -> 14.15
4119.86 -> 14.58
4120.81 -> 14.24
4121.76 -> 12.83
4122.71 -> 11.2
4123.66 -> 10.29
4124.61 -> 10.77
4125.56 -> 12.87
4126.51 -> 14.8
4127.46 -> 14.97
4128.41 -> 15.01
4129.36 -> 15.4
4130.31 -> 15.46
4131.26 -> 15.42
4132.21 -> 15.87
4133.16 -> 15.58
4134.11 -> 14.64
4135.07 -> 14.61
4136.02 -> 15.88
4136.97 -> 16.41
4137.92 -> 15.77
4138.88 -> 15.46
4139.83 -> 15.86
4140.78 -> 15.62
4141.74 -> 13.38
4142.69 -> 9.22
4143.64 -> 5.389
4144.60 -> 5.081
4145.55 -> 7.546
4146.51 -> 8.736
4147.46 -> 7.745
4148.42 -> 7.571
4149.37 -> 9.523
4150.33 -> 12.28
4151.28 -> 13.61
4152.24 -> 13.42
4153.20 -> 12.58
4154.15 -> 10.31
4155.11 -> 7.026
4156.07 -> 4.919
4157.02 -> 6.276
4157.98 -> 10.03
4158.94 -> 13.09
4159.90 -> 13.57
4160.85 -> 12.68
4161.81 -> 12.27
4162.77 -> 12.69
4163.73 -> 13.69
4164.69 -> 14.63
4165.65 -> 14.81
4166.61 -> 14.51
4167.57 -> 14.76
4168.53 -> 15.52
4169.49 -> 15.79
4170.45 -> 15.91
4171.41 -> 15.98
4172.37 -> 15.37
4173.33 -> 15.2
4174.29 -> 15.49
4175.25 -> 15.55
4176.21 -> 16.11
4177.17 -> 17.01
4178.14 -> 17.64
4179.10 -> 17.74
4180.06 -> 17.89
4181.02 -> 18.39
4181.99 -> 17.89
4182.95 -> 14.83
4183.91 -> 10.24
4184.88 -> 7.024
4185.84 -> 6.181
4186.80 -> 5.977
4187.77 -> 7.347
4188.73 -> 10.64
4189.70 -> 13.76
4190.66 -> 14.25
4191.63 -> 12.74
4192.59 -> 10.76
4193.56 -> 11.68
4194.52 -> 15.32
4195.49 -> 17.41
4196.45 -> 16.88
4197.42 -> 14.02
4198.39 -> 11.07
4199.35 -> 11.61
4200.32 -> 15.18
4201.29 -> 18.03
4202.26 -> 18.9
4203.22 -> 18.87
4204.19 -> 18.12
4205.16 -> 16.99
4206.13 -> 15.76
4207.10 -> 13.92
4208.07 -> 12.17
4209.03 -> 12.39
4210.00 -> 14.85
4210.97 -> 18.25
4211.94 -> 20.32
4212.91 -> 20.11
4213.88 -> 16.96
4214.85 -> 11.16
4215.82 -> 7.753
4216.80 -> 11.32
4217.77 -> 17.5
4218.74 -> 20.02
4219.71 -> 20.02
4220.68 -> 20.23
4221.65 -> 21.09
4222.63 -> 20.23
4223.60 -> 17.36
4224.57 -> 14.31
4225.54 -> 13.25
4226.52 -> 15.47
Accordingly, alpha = -4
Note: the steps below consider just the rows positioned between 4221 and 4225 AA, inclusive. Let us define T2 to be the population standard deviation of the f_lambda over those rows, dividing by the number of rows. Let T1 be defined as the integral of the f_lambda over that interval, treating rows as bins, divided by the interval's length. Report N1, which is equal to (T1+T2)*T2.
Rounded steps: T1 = 18.4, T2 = 2.7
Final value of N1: 56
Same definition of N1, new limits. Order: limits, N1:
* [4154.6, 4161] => 43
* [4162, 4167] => 12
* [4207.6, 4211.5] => 42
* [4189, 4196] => 33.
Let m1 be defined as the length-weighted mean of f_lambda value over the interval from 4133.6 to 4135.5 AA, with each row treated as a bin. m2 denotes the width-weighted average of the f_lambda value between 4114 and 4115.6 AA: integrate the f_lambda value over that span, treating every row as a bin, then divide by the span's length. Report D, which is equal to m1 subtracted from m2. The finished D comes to -3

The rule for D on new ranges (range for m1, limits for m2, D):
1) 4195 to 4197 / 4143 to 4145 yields -11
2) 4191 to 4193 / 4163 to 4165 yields 2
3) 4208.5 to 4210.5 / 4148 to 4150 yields -5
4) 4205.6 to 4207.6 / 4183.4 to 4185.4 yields -6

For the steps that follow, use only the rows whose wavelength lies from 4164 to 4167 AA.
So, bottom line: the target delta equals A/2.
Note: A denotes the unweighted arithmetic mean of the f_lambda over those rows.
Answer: 7.3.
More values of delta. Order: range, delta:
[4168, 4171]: 7.9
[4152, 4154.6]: 6.1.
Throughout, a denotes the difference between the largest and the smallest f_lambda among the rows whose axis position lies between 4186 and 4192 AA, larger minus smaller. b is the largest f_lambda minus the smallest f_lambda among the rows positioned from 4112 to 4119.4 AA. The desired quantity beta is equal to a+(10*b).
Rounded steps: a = 8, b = 8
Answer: 93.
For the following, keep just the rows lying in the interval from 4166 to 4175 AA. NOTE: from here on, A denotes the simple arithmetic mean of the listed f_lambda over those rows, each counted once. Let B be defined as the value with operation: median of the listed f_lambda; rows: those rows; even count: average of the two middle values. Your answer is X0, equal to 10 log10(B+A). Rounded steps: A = 15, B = 15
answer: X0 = 14.9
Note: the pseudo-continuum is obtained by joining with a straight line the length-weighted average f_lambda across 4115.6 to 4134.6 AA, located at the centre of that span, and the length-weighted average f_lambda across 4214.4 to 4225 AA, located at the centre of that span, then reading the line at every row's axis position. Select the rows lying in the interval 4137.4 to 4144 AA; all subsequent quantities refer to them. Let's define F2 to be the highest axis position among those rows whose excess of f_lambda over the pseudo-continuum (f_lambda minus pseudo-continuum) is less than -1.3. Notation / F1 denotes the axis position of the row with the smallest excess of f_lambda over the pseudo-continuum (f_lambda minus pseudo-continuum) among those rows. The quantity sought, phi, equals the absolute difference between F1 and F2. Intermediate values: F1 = 4143.64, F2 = 4143.64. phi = 0.0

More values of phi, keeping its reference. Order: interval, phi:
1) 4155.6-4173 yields 6.7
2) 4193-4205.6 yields 1.0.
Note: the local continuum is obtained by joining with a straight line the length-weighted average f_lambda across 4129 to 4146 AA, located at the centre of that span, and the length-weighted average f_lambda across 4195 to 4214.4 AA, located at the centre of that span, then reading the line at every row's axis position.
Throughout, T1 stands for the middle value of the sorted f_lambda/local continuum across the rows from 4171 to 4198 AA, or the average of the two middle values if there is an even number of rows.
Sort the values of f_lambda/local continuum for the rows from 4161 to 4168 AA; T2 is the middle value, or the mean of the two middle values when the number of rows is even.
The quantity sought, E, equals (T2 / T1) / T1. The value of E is 1.0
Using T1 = 1.00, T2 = 0.99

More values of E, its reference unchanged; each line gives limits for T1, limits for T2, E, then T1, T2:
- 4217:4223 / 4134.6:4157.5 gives 0.6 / 1.20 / 0.80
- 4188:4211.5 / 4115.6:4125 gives 1.1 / 0.91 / 0.92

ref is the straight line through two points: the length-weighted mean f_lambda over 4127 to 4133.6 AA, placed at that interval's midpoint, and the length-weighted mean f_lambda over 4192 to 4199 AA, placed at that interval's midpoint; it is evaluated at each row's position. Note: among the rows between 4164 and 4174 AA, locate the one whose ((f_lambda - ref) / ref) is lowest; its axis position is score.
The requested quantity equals 4166.61 AA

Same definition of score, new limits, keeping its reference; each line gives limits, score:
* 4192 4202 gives 4192.59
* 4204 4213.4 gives 4208.07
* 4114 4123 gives 4116.07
